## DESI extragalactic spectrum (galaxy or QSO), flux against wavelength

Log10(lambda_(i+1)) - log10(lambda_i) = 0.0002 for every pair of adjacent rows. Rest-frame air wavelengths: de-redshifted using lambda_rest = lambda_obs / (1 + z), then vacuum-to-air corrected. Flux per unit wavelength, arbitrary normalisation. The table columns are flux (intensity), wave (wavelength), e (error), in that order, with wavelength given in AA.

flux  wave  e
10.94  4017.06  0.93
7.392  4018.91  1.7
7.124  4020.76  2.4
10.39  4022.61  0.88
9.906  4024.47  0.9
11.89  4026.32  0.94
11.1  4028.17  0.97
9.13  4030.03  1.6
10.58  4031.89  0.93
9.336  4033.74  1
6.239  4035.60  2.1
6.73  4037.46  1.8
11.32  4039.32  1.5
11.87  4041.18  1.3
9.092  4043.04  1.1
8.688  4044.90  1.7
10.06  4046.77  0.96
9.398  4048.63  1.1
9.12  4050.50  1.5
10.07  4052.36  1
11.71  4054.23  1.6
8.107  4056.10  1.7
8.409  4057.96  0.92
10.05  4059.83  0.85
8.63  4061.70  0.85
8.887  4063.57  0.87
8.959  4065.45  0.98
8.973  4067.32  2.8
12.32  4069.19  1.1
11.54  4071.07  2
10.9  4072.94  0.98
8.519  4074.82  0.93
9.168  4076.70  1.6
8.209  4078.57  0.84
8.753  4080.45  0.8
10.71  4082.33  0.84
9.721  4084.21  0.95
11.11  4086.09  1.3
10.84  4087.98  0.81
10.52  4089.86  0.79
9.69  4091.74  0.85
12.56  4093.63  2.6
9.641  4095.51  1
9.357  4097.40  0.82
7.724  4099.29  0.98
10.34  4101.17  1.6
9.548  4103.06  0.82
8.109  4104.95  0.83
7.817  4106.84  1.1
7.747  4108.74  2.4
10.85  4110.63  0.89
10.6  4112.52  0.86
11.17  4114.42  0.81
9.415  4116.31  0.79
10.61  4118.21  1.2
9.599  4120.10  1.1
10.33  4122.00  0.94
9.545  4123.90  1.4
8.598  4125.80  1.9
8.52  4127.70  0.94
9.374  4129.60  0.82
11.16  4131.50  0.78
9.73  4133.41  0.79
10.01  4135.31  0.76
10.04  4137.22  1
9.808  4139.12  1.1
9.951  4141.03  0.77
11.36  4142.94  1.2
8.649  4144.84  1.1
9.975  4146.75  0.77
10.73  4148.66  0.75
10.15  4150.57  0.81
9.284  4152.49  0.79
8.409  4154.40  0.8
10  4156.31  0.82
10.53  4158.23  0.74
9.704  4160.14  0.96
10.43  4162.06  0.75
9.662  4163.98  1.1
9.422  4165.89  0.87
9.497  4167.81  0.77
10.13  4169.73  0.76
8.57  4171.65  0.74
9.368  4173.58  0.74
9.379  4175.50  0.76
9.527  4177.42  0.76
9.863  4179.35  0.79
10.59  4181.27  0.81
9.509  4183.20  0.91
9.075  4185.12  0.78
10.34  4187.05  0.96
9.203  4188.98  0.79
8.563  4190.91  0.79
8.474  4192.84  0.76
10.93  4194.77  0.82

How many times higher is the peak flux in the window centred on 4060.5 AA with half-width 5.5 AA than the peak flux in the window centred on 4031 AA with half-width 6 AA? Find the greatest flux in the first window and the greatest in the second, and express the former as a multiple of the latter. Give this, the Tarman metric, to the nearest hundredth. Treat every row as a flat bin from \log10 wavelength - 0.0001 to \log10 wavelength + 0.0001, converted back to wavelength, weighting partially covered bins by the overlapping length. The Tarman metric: 0.85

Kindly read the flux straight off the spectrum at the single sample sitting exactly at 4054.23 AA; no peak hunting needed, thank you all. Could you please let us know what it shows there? 11.71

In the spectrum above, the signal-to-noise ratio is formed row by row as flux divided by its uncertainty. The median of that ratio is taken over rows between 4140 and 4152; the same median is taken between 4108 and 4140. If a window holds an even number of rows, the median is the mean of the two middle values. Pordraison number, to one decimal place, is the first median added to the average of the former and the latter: 24.6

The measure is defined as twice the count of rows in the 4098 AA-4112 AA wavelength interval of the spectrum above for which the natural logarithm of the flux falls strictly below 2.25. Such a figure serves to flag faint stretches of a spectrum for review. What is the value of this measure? 8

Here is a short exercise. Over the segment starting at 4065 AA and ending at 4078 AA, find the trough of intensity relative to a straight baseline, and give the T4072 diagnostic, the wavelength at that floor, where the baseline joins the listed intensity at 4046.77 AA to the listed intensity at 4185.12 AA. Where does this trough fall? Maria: 4074.82 AA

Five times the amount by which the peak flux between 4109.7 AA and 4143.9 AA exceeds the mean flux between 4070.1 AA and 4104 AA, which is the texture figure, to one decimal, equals 7.1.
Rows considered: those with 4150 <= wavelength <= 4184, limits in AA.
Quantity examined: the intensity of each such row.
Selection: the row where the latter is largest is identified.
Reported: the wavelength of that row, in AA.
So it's 4181.27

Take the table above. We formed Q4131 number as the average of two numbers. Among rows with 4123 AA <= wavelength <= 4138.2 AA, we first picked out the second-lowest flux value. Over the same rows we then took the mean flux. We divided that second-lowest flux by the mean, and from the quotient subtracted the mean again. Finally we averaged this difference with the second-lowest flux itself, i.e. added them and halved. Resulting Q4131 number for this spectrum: -0.07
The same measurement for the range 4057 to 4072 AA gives -0.10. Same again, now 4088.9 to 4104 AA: 0.19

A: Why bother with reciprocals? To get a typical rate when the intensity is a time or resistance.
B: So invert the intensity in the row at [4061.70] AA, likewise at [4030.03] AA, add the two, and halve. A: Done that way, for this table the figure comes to 0.113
